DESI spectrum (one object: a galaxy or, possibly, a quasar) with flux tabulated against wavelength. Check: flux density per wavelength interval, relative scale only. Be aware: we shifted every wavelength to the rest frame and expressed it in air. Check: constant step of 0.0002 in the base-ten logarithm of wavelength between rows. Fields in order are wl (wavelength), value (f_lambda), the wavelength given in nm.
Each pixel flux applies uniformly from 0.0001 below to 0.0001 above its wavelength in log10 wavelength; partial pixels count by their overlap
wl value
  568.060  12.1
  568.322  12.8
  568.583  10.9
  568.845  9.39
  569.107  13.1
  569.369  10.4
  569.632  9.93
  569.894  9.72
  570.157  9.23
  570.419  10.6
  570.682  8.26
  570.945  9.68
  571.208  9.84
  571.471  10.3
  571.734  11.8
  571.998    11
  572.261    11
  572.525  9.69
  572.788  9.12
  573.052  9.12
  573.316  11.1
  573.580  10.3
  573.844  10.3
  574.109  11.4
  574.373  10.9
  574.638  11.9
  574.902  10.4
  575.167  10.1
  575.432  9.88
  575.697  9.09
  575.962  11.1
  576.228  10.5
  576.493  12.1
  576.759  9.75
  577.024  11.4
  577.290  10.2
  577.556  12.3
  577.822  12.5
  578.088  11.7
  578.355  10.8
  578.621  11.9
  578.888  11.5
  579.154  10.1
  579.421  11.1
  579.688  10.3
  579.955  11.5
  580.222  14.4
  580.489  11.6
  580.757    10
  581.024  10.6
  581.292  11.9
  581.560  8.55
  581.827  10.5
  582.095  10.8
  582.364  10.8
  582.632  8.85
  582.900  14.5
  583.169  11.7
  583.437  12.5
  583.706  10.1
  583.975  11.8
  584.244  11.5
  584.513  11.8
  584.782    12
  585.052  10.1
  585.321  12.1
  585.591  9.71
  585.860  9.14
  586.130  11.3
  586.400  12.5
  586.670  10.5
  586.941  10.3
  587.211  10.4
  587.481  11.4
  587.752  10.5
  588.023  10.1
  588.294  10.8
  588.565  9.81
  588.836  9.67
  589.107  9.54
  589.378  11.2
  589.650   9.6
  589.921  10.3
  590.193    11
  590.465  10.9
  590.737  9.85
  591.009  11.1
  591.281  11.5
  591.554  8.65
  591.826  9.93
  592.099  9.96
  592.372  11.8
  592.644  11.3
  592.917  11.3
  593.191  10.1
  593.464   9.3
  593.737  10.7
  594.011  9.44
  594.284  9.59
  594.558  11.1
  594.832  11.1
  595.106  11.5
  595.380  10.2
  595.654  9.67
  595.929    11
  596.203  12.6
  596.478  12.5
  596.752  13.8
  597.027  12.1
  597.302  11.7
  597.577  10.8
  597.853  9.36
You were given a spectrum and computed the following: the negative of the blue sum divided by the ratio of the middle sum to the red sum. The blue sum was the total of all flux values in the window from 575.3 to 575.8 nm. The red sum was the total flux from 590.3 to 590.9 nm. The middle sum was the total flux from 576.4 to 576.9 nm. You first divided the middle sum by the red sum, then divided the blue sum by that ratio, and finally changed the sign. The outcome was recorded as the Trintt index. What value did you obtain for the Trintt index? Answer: -18.0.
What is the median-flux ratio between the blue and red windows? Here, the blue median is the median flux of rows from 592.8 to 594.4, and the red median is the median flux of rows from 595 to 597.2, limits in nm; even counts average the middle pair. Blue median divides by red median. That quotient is 0.83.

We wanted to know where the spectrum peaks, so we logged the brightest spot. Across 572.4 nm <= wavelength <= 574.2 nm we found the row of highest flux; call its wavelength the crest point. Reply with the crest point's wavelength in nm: 574.109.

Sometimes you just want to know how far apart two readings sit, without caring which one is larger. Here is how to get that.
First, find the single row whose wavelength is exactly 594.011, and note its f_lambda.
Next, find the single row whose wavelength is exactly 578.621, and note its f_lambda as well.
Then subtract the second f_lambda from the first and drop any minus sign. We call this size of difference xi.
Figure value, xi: 2.5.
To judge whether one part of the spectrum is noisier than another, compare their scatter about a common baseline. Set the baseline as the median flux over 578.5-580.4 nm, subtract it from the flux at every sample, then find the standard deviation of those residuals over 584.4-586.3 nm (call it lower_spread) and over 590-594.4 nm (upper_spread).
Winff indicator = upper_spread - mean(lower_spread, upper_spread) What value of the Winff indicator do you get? -0.1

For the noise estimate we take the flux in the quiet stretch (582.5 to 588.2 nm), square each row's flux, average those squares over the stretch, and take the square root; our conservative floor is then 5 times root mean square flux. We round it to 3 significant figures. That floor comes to 55.8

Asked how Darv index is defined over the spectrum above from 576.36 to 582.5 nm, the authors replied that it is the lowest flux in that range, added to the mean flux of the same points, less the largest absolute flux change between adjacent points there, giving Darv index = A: 16.3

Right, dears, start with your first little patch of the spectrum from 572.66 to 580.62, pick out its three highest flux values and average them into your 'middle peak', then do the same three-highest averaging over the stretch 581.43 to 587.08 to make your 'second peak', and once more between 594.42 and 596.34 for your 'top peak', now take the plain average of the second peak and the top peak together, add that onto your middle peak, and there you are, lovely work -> 25.5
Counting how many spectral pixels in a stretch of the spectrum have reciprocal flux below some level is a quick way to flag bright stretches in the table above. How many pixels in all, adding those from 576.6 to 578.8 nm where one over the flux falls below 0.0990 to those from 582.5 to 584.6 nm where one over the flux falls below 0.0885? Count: 13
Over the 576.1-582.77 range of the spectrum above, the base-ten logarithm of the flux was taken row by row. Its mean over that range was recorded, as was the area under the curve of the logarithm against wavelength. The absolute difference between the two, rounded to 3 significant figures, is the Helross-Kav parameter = 5.90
